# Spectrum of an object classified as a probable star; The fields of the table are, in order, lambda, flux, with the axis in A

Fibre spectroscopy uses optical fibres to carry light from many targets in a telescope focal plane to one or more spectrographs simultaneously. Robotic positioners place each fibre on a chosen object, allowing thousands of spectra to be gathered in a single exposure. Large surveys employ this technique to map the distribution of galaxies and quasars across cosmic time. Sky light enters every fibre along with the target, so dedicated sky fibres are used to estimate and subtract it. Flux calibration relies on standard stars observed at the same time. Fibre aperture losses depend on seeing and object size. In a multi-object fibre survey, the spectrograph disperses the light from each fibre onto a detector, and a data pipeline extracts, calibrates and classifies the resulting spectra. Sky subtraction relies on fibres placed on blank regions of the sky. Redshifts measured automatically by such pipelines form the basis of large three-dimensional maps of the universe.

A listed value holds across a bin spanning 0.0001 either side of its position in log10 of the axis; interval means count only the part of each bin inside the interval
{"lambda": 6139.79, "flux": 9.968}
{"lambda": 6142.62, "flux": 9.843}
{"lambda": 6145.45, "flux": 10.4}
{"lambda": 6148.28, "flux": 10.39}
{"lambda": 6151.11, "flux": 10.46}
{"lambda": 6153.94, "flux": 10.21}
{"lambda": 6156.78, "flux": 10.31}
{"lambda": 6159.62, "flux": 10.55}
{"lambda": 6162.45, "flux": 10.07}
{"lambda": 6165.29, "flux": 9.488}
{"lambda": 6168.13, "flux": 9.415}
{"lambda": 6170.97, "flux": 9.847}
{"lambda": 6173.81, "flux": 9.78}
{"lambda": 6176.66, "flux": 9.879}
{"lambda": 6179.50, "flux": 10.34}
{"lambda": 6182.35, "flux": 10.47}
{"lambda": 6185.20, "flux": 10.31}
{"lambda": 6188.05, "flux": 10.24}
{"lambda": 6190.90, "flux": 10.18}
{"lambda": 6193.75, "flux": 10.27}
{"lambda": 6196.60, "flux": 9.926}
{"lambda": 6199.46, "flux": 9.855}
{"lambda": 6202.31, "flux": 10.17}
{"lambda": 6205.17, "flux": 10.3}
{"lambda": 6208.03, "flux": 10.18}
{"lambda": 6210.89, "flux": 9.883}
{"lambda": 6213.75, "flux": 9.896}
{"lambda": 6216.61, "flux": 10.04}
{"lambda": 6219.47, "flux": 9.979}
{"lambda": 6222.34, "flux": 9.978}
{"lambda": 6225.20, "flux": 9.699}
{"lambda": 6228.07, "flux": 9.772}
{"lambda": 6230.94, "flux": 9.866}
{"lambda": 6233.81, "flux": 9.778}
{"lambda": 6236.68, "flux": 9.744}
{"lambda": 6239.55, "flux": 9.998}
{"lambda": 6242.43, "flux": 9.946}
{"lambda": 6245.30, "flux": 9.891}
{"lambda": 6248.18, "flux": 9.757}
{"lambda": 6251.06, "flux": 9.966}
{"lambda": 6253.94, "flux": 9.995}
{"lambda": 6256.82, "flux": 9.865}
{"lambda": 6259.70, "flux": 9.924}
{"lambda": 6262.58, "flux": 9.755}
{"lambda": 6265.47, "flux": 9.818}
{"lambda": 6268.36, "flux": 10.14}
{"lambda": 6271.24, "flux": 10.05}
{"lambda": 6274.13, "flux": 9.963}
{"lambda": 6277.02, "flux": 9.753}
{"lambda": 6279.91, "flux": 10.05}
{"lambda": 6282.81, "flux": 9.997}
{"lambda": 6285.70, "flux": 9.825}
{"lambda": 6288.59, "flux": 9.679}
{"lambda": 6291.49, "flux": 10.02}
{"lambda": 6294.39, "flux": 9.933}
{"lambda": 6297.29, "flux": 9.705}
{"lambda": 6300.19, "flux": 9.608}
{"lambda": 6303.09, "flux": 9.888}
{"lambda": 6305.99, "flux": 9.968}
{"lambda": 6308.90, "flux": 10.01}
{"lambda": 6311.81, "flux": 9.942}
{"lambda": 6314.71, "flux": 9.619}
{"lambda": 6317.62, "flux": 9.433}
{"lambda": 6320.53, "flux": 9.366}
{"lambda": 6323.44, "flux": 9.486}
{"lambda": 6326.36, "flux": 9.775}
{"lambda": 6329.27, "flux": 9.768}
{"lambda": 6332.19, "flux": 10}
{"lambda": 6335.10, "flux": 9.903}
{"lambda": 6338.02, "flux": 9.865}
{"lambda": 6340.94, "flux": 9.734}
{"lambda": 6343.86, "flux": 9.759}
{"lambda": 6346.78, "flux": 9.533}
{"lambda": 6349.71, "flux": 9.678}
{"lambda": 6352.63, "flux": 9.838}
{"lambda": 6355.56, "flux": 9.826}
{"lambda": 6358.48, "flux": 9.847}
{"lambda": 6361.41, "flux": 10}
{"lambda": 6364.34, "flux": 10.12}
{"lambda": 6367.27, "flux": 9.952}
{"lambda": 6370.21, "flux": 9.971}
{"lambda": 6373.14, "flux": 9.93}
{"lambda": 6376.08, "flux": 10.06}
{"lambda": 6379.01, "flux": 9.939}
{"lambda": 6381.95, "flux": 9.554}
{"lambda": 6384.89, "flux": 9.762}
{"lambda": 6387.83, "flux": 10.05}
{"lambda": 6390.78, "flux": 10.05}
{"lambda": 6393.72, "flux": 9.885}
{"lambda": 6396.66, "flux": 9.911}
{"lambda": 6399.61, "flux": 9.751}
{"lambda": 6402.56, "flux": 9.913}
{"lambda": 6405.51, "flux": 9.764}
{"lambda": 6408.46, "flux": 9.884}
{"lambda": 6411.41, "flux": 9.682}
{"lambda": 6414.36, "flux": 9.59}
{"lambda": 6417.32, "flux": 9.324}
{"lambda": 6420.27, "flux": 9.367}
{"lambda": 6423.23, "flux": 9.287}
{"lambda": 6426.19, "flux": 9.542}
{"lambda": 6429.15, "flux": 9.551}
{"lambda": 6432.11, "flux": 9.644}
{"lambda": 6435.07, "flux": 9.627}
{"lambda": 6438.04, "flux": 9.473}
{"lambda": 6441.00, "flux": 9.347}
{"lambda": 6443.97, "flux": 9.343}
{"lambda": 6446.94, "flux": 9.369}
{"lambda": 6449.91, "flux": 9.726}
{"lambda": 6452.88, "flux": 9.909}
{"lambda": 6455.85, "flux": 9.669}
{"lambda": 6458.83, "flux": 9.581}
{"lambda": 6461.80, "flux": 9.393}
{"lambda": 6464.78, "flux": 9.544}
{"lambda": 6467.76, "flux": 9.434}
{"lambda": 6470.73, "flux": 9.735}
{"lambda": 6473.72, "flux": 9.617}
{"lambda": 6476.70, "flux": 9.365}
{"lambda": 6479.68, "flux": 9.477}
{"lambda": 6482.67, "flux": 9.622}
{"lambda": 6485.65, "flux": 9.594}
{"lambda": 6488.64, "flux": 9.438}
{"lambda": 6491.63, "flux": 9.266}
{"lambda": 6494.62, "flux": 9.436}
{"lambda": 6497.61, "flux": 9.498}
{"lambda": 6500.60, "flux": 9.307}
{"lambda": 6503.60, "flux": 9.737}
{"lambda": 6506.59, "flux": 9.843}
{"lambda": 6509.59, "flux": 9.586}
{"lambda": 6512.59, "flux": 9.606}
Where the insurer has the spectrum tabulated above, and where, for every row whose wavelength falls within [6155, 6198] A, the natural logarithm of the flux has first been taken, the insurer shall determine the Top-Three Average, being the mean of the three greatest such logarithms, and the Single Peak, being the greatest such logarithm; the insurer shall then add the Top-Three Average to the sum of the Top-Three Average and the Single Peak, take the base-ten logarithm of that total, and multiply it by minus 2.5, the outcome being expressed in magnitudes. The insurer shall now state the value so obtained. -2.12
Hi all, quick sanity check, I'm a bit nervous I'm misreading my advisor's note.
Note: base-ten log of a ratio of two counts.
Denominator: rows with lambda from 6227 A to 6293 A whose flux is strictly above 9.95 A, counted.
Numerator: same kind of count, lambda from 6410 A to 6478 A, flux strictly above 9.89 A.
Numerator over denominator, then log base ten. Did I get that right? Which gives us -1.0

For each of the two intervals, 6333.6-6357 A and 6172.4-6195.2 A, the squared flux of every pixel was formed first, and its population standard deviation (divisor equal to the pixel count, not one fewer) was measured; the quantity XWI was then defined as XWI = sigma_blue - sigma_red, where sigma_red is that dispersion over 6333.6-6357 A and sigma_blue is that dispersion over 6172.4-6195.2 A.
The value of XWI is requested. 2.3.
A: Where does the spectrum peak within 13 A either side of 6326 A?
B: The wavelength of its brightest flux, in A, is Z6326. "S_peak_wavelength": 6332.19 A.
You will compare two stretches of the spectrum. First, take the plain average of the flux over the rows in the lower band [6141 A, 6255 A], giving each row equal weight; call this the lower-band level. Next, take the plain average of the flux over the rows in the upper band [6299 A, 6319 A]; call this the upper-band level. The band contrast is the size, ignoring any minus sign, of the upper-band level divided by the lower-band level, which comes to 0.98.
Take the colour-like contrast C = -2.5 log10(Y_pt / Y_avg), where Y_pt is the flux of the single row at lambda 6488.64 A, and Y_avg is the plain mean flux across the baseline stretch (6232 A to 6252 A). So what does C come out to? 0.05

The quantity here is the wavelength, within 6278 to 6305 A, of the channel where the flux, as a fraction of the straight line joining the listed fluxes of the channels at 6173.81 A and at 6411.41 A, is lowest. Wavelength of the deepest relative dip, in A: 6300.19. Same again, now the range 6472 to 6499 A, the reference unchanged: 6491.63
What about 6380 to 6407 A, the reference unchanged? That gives 6381.95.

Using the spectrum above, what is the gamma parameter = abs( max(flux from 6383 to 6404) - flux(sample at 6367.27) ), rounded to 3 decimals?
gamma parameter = 0.098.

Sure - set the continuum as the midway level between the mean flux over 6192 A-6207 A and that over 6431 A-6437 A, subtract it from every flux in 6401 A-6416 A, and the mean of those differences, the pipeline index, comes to -0.10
